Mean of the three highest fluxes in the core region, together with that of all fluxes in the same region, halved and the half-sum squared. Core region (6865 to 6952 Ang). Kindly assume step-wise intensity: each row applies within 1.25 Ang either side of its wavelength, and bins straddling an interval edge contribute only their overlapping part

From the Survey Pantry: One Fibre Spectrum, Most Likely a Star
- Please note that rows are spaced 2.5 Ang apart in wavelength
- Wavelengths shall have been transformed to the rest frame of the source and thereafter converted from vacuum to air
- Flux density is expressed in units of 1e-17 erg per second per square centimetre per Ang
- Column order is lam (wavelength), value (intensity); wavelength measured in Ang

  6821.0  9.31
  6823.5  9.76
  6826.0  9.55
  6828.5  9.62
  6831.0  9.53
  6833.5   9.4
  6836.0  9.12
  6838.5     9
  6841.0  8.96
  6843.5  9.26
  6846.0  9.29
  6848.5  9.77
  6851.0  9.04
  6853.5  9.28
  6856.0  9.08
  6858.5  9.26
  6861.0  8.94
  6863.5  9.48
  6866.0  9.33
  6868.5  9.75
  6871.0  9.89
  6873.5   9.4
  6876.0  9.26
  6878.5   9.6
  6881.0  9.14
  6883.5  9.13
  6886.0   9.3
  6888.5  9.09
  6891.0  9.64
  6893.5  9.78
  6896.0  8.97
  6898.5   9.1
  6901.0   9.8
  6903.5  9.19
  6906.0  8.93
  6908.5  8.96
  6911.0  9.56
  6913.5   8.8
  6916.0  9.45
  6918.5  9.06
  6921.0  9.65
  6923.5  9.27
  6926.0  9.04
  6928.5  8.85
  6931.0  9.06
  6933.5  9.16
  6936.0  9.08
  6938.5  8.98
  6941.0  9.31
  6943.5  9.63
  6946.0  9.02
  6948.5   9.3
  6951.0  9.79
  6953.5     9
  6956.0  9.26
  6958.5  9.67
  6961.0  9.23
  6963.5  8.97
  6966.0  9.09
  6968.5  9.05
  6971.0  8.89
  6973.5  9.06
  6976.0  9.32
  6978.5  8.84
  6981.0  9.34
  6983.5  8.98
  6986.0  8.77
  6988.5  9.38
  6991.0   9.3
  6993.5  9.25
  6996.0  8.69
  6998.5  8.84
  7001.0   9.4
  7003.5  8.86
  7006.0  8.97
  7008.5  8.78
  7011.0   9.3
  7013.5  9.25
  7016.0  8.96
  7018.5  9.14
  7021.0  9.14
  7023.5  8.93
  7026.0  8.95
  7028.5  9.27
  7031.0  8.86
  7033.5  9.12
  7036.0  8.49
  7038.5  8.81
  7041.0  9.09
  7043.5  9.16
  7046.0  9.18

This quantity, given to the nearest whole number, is 91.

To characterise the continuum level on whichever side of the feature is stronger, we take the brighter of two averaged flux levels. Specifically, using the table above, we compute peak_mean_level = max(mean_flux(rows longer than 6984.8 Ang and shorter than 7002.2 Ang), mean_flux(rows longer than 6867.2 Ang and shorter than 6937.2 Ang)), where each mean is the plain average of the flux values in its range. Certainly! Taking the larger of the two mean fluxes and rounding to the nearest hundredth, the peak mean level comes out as 9.28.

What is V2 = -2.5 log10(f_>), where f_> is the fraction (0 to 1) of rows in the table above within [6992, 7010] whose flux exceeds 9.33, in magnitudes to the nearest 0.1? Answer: 2.1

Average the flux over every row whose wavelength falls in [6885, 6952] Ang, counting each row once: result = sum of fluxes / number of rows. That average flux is 9.25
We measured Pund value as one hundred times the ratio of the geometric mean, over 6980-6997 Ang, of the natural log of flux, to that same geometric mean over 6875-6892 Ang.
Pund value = 99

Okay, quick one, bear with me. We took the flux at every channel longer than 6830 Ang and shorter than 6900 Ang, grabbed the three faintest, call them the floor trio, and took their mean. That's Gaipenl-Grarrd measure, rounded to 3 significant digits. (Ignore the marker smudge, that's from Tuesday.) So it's 8.96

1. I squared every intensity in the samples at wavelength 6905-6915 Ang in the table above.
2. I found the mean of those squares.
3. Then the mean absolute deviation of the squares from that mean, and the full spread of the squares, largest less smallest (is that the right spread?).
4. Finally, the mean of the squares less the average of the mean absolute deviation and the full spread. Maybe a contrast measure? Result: 73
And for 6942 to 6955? 77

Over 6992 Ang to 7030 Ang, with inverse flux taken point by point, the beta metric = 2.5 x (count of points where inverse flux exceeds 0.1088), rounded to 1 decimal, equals 25.0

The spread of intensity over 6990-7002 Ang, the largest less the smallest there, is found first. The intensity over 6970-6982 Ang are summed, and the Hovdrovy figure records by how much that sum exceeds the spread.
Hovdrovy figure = 44.7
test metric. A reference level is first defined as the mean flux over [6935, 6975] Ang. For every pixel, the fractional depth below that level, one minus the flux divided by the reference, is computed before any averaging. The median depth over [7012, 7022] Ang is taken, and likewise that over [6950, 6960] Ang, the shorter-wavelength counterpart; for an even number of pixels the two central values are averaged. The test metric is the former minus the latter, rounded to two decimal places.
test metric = 0.04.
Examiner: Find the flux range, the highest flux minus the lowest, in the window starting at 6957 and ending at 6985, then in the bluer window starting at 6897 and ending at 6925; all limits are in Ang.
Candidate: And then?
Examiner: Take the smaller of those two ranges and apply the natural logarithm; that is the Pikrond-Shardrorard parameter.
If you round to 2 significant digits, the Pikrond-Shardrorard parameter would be -0.19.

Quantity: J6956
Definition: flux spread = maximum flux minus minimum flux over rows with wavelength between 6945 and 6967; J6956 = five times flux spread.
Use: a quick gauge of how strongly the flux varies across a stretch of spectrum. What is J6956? 4.1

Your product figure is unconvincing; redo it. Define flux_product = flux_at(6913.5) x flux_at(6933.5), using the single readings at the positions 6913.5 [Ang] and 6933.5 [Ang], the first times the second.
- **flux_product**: 81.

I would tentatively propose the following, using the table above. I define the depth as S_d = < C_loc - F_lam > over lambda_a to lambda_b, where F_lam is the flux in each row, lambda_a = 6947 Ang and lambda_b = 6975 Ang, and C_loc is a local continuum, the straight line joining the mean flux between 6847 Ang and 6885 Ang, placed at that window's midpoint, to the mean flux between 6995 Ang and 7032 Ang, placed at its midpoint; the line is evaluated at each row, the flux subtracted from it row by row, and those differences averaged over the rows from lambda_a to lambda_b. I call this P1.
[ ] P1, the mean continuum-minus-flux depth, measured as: -0.07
